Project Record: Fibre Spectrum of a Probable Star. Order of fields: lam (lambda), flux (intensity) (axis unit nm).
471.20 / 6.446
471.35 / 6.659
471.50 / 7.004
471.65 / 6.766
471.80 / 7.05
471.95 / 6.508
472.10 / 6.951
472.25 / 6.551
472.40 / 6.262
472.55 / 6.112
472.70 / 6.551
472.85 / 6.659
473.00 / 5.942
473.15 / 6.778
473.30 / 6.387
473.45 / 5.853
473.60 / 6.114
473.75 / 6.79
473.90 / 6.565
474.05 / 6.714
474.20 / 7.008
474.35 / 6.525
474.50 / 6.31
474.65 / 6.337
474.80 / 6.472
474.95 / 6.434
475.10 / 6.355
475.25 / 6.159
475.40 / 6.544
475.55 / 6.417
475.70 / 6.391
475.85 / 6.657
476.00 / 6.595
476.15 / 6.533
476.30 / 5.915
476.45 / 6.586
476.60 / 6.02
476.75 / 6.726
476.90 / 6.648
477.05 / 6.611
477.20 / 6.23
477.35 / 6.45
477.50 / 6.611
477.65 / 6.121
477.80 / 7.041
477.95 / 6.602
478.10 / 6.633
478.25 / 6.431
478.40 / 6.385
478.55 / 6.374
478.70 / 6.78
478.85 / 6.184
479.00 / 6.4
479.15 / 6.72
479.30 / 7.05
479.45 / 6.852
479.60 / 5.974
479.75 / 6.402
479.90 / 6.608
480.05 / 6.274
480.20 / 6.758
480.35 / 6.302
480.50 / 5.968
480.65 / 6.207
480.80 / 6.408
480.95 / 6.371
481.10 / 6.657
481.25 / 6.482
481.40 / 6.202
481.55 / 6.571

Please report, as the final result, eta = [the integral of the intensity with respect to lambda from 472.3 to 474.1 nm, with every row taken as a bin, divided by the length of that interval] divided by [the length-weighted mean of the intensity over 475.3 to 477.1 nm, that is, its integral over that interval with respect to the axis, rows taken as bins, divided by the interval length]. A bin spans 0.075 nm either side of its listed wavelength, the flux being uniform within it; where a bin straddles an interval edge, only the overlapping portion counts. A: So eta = 0.989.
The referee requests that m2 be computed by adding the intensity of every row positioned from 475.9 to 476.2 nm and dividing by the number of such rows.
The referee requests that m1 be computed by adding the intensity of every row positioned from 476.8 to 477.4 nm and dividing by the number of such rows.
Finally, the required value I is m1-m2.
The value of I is -0.08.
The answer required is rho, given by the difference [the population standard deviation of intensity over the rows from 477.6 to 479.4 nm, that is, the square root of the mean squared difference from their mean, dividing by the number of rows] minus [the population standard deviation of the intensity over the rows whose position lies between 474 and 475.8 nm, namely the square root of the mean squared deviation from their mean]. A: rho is 0.08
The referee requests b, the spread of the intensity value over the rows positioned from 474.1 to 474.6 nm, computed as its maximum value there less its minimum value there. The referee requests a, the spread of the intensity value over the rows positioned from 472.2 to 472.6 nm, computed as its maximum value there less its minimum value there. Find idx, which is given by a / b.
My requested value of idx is 0.6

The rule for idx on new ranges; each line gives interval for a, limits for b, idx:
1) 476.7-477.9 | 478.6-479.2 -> 1.5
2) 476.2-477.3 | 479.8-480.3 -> 1.7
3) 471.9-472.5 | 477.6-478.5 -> 0.7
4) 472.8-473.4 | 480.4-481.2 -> 1.2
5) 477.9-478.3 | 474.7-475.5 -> 0.5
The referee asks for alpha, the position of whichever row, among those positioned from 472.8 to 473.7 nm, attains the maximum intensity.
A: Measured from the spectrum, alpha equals 473.15 nm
